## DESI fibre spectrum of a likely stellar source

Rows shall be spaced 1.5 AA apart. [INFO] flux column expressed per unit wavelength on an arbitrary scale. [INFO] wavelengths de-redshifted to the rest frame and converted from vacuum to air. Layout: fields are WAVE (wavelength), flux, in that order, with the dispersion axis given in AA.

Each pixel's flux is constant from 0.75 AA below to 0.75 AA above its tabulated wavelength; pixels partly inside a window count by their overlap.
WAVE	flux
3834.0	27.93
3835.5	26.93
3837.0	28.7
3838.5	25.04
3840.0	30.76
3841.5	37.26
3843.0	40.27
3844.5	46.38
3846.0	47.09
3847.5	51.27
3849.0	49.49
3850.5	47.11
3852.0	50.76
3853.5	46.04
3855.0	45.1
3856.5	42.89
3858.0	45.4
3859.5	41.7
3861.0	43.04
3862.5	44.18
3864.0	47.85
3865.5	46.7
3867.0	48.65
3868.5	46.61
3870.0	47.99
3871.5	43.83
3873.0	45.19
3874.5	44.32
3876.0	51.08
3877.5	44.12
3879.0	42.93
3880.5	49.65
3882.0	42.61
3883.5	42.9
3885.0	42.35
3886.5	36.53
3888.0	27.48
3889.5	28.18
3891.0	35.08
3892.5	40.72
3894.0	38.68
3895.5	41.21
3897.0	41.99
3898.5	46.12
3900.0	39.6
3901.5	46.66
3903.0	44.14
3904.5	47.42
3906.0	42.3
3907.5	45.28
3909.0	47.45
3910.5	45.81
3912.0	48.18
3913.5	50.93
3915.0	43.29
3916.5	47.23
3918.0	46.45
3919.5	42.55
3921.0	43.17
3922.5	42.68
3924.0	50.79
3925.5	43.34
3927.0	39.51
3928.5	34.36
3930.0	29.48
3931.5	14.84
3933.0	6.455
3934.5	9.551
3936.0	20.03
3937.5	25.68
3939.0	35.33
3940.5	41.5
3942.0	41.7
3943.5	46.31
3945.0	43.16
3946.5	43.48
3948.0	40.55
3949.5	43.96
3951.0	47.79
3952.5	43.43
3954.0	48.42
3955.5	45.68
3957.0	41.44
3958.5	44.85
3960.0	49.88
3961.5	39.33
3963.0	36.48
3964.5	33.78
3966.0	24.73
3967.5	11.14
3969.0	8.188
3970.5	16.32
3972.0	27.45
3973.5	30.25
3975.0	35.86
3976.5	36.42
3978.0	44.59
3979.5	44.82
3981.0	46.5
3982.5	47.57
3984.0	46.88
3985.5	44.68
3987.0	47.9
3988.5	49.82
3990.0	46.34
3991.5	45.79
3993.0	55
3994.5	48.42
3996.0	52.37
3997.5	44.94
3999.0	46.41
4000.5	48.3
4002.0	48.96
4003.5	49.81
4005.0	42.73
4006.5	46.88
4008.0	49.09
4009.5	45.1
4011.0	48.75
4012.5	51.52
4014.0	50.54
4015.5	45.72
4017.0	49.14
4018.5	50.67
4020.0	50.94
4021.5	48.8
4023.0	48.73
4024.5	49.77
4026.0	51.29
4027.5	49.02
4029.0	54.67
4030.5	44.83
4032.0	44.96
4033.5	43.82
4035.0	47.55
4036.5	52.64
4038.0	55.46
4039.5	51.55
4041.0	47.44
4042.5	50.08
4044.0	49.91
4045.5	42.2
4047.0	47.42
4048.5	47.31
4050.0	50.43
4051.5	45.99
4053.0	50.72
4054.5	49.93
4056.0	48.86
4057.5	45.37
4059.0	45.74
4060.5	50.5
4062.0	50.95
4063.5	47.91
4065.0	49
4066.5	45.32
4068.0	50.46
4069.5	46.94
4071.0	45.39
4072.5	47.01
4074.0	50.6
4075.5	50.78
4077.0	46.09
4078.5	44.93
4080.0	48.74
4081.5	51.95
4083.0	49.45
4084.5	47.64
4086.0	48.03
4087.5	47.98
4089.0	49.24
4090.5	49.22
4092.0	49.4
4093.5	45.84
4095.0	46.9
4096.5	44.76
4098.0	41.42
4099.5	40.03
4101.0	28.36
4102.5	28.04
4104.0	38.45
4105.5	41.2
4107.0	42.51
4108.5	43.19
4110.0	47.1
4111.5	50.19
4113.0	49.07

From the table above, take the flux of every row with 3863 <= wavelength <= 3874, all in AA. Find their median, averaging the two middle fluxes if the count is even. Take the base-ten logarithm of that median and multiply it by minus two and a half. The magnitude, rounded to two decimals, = -4.17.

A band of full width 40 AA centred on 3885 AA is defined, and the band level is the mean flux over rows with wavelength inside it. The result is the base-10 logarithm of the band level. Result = 1.63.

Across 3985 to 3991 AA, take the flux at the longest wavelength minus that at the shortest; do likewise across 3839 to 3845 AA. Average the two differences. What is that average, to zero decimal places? 9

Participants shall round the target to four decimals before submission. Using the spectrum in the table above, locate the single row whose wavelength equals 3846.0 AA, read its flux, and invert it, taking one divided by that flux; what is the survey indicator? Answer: 0.0212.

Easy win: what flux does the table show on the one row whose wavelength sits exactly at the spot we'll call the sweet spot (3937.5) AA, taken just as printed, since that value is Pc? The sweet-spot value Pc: 25.68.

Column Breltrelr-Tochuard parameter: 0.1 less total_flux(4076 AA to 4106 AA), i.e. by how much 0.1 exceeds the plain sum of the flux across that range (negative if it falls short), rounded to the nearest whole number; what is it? -888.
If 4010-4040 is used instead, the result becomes -990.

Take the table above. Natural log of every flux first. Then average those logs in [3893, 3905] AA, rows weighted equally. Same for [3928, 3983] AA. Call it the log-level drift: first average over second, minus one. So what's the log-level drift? 0.10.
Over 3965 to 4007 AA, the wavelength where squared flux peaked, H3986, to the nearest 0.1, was 3993.0 AA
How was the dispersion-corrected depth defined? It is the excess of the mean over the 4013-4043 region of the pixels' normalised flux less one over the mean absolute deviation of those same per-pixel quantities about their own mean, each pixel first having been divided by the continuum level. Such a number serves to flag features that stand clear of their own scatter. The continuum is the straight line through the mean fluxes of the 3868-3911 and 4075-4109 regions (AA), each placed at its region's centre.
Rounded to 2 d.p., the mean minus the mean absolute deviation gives 0.07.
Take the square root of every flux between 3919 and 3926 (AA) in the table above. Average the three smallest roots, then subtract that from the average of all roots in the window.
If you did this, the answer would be 0.13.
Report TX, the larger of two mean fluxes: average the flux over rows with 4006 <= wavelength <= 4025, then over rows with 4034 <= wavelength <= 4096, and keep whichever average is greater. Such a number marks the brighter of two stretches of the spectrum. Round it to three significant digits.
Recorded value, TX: 48.9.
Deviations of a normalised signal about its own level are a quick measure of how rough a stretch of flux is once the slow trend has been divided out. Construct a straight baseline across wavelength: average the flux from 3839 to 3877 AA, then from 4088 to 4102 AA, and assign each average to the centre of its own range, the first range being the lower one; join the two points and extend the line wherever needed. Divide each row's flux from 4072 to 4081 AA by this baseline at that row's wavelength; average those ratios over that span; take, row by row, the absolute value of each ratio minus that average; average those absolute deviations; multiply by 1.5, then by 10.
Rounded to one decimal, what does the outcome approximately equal 0.7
